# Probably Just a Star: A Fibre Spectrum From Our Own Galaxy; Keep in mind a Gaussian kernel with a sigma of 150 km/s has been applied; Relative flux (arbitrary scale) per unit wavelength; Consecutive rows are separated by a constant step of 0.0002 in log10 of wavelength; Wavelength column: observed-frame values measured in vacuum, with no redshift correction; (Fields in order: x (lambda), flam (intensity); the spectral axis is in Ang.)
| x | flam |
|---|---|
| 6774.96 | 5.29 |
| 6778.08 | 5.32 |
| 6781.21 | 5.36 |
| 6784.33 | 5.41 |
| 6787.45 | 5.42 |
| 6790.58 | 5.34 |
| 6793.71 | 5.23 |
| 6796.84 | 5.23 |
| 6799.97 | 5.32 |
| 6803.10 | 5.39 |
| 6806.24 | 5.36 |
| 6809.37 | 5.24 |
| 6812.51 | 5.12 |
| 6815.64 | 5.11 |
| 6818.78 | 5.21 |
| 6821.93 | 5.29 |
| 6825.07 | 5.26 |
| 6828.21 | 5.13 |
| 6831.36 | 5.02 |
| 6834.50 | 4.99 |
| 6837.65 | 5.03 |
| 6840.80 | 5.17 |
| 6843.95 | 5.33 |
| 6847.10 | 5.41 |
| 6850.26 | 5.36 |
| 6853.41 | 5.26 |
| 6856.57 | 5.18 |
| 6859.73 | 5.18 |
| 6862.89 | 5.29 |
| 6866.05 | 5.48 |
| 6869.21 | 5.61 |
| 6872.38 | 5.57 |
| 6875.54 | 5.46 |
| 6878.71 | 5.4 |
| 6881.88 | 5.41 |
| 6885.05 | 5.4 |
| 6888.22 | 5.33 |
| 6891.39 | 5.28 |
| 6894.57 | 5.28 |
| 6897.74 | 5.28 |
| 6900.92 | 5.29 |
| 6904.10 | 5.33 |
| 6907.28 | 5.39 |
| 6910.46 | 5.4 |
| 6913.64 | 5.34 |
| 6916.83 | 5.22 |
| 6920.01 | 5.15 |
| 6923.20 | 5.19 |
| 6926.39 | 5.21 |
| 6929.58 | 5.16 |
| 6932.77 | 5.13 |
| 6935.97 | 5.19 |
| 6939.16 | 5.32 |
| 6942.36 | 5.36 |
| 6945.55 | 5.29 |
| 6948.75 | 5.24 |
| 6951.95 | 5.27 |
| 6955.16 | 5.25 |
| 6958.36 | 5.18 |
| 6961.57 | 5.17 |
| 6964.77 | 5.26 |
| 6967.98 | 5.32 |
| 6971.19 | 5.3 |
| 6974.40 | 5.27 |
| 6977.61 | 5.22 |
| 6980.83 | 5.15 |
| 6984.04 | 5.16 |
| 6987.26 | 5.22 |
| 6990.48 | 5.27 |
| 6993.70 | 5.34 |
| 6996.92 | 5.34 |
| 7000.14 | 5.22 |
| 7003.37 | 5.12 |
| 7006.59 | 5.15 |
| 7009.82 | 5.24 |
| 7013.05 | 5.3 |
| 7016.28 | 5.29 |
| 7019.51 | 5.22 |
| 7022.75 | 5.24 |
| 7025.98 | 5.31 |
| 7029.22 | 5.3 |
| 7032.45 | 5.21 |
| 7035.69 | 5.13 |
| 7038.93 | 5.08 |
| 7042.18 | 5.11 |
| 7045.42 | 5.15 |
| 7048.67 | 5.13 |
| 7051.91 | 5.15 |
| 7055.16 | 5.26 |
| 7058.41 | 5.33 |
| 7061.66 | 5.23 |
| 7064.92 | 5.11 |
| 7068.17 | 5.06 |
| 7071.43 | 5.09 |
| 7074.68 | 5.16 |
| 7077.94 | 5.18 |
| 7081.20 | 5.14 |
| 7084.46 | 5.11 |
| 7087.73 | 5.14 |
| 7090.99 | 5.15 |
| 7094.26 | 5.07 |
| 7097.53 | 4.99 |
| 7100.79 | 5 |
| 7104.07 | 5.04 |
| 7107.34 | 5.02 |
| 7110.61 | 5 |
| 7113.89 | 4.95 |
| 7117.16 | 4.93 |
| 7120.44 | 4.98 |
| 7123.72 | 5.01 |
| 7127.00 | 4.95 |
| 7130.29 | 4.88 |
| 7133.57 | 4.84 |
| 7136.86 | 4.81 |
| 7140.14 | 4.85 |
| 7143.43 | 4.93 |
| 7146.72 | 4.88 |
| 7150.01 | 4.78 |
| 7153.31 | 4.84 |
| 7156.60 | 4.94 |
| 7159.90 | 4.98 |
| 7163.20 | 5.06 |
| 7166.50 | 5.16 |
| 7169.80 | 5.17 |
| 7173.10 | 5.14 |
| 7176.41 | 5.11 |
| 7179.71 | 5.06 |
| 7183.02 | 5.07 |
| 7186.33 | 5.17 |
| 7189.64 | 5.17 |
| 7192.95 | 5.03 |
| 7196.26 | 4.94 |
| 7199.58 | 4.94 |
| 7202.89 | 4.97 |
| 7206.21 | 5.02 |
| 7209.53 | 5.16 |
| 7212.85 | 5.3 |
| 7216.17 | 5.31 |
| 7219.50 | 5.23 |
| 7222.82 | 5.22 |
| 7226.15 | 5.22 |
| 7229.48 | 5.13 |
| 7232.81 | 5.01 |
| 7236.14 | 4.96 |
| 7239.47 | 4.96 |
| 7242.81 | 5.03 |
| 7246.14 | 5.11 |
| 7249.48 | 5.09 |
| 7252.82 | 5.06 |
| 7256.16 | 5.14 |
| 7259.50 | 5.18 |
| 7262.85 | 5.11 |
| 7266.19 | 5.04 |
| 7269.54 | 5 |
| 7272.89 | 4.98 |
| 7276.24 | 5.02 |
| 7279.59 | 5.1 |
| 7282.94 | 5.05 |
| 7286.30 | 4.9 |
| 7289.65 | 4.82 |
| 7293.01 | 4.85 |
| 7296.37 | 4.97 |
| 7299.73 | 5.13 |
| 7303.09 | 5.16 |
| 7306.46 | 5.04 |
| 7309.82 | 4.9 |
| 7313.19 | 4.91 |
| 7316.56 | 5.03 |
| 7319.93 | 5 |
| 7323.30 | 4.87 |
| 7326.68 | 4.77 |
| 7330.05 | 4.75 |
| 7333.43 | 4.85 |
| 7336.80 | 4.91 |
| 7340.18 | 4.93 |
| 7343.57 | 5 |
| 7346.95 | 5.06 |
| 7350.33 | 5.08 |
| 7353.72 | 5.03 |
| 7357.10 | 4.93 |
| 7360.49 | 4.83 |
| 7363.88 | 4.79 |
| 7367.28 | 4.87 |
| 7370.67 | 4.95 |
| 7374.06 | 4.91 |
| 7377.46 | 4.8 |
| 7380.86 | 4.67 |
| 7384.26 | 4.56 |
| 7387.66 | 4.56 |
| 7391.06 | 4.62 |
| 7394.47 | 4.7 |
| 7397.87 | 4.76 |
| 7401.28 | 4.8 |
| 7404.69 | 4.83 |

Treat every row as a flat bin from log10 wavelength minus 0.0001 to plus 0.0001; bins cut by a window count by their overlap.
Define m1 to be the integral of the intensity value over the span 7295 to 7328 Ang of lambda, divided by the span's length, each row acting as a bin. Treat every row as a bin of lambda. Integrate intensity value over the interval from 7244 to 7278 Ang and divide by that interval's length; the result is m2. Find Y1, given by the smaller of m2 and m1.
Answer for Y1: 4.98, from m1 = 4.98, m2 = 5.07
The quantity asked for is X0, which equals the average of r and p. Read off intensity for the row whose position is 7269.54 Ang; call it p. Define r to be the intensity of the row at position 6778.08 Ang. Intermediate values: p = 5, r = 5.32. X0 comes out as 5.16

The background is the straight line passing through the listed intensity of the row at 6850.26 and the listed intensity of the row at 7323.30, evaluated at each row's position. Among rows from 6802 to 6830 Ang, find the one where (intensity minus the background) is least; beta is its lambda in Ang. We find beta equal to 6815.64 Ang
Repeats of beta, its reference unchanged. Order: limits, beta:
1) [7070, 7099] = 7097.53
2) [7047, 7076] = 7068.17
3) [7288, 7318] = 7289.65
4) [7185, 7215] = 7196.26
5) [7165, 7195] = 7192.95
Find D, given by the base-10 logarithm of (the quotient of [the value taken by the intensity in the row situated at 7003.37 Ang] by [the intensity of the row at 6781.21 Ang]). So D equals -0.020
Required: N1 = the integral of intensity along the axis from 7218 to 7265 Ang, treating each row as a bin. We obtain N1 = 240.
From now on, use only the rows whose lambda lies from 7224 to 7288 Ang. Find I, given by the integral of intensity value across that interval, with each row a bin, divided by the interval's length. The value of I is 5.06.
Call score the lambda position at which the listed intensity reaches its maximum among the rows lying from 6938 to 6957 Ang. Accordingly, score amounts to 6942.36 Ang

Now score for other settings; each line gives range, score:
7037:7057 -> 7055.16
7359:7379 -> 7370.67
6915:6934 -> 6916.83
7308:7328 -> 7316.56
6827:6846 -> 6843.95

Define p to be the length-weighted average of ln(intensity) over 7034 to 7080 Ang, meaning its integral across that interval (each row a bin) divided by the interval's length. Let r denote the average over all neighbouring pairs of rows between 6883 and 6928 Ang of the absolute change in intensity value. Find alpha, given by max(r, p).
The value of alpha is 1.640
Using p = 1.64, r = 0.042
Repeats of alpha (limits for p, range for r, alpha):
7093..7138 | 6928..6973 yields 1.602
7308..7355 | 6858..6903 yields 1.596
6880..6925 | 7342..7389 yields 1.669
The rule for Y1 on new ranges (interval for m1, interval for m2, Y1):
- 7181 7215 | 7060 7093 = 5.08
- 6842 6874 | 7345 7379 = 4.93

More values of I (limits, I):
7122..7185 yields 4.97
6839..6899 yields 5.35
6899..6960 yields 5.26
